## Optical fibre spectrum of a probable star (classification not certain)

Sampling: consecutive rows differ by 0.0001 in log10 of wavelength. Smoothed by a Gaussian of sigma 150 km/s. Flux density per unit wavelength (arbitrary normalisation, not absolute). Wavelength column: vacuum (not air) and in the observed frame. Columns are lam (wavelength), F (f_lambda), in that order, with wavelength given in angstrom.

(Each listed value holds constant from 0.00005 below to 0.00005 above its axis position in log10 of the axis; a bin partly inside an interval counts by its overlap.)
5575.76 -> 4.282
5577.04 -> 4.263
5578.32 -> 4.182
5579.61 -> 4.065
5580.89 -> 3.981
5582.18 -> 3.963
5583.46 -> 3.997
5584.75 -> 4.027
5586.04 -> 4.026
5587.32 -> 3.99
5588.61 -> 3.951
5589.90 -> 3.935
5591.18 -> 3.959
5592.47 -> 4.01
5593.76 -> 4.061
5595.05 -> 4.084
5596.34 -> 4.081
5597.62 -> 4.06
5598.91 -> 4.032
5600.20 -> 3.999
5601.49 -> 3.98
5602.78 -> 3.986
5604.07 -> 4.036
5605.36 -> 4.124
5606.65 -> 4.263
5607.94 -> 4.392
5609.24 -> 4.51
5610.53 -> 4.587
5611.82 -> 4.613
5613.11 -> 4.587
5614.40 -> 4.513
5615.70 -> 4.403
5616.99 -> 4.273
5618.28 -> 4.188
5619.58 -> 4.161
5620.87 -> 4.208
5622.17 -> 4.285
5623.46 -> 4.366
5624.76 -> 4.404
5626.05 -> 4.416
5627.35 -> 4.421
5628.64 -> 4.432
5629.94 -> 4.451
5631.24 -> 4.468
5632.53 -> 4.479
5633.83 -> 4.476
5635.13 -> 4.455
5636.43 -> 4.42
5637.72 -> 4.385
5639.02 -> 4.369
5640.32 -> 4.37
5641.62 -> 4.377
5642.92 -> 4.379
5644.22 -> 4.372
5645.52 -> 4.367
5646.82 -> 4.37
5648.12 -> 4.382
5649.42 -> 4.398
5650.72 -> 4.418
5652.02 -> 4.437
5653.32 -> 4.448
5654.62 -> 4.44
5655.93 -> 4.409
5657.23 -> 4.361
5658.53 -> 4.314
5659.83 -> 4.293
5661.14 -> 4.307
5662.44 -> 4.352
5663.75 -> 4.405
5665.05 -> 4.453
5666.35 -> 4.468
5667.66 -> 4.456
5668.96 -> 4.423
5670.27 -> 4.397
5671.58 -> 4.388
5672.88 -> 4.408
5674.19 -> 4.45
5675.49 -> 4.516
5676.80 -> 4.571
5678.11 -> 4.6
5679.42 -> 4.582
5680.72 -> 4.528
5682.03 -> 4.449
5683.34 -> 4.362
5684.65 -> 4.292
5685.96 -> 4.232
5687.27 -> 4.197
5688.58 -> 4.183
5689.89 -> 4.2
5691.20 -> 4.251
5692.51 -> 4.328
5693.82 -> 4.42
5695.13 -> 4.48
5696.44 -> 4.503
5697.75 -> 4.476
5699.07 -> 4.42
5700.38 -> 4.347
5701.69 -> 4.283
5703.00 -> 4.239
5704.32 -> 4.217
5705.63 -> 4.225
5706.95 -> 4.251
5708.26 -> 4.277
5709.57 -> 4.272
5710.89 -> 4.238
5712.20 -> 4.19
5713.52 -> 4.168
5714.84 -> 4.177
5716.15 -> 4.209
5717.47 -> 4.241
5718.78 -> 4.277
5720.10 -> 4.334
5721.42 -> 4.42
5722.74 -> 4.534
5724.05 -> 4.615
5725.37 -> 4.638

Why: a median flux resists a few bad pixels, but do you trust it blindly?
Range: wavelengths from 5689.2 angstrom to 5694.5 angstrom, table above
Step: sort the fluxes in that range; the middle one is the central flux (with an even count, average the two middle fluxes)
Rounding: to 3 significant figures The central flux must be 4.29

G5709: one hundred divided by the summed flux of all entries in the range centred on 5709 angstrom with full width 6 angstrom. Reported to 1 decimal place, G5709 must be 5.9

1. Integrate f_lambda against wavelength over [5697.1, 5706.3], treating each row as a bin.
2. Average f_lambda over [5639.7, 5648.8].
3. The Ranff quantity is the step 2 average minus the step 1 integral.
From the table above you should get -35.3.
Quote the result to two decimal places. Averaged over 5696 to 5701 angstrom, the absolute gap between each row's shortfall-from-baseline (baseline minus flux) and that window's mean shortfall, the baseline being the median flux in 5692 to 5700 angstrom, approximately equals 0.05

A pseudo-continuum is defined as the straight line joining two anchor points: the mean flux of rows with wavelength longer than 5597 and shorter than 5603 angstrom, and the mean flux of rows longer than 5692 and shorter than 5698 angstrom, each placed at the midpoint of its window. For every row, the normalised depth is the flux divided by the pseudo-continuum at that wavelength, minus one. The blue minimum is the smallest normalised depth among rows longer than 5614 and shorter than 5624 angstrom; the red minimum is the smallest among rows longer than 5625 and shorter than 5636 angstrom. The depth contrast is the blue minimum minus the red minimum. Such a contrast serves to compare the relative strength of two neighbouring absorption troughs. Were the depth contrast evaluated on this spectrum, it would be -0.053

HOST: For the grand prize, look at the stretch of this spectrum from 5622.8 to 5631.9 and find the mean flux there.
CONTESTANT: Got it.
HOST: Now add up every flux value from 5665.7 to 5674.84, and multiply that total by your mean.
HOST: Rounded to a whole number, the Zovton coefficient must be 137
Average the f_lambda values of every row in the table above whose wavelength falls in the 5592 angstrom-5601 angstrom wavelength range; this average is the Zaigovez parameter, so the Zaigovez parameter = 4.05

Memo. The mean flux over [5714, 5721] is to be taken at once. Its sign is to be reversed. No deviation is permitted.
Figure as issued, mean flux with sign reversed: -4.25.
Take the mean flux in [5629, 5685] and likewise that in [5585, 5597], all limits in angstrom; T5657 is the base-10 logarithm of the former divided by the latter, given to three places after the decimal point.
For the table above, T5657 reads 0.042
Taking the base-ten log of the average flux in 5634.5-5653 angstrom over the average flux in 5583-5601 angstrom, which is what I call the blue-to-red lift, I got 0.039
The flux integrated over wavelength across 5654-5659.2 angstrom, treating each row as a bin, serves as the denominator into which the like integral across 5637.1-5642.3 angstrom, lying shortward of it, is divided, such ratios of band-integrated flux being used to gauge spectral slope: 1.00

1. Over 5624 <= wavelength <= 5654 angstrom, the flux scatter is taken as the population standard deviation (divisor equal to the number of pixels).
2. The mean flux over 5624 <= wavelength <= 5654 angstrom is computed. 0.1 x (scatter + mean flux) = 0.445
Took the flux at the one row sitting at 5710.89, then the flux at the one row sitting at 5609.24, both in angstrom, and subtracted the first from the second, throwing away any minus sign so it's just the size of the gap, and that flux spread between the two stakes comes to 0.27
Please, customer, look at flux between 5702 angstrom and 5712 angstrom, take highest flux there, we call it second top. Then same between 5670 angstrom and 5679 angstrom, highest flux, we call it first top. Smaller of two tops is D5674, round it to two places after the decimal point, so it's 4.28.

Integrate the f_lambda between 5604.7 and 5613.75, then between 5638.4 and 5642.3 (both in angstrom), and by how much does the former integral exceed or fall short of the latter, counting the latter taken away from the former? 23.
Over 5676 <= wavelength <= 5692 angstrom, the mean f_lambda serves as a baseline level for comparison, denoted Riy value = 4.37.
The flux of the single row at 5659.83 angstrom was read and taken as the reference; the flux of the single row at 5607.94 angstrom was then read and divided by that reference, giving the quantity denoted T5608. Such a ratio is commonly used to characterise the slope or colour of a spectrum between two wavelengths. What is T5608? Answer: 1.023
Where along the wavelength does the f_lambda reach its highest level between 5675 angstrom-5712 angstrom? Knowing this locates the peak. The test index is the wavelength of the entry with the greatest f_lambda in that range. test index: 5678.11 angstrom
